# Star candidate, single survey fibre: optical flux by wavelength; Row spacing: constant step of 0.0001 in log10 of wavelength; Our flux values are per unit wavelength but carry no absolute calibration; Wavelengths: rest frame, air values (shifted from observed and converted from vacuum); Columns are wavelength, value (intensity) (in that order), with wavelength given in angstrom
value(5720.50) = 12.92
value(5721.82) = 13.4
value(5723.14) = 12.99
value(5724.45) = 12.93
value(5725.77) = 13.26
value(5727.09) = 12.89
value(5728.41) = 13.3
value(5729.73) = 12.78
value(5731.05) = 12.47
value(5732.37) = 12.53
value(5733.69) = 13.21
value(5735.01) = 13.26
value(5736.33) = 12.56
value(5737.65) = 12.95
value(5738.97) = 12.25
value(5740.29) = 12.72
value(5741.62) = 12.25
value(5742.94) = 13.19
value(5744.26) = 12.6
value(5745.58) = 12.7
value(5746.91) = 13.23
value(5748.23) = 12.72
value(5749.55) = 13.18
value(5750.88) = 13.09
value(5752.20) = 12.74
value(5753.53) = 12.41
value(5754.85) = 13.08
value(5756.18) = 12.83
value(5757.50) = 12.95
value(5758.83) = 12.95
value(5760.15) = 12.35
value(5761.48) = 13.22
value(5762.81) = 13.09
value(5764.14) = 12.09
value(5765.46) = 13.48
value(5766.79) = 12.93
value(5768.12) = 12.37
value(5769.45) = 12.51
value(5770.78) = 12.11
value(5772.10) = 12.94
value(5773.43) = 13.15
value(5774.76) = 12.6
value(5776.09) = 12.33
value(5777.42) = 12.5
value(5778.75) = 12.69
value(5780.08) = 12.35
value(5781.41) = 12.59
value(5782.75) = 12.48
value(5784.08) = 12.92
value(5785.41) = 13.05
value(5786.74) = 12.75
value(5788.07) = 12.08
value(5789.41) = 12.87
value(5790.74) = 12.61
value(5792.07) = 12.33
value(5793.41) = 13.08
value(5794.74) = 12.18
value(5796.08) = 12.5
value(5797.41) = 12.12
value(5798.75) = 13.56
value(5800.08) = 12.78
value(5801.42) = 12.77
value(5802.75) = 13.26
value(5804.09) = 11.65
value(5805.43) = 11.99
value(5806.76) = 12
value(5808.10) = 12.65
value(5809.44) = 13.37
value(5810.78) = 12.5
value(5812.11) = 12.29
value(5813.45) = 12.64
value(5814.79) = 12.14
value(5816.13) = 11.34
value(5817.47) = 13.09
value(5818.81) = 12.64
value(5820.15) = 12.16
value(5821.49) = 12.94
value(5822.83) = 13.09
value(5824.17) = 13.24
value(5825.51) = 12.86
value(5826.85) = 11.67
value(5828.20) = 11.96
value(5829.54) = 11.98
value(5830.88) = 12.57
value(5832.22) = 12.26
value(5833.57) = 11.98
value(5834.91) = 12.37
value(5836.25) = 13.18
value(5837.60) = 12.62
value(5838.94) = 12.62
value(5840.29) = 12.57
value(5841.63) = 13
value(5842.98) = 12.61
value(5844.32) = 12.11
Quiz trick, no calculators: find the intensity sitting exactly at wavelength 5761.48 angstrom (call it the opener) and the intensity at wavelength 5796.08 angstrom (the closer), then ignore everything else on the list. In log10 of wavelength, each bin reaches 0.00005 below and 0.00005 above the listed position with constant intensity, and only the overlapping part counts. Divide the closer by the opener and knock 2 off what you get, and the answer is -1.05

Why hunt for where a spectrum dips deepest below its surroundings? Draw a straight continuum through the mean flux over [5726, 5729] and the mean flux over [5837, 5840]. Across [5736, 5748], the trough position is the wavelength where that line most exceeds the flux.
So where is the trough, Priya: 5738.97 angstrom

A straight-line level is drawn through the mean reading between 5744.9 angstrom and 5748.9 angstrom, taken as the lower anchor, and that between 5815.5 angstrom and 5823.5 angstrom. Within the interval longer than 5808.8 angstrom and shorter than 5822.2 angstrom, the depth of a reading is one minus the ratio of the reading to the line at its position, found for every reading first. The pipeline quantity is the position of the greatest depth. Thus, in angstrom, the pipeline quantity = 5816.13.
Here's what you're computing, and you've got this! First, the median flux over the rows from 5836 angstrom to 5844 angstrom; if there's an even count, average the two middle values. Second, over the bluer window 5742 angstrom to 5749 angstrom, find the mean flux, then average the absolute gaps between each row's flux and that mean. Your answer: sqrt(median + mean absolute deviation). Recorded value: 3.59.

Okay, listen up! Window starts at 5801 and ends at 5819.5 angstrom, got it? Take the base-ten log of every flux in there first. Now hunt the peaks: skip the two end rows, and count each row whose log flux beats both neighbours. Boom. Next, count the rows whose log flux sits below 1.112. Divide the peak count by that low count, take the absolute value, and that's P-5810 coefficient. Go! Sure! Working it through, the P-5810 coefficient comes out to 0.36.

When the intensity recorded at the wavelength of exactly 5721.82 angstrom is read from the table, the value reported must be 13.4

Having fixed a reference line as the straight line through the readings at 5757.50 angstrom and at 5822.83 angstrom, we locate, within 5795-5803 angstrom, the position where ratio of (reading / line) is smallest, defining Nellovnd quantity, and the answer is 5797.41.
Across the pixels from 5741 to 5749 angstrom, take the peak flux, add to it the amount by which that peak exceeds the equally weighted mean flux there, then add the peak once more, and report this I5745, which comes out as 26.9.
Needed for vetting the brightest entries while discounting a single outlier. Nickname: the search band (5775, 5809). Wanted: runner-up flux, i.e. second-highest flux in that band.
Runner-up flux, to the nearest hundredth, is 13.26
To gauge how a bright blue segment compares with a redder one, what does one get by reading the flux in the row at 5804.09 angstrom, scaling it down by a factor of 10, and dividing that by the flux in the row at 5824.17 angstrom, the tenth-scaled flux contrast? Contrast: 0.088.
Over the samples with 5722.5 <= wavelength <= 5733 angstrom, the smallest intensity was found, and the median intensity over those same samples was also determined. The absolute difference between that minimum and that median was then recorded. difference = 0.44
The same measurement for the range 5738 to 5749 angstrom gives 0.46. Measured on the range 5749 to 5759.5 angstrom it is 0.54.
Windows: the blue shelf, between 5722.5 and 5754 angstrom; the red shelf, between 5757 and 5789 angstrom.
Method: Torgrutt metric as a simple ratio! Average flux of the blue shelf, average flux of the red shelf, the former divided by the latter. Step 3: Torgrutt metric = 1.01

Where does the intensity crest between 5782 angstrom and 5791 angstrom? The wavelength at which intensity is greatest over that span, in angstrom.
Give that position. 5785.41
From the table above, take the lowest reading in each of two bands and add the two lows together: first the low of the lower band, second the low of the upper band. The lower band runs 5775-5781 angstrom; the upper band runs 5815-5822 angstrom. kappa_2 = 23.7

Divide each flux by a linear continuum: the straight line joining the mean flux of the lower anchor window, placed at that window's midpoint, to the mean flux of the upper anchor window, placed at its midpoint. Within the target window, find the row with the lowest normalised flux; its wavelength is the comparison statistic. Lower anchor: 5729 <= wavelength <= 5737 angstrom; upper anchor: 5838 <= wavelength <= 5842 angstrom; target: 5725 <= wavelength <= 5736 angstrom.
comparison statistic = 5731.05 angstrom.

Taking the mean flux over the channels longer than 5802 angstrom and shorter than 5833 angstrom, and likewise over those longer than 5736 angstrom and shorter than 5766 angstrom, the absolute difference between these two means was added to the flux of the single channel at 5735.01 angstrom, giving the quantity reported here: 13.6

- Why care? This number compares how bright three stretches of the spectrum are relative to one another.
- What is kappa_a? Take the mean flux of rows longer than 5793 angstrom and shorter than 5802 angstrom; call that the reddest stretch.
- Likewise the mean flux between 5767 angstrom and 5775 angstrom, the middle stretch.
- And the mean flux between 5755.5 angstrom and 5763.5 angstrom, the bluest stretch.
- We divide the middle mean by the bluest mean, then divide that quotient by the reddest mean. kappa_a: 0.077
